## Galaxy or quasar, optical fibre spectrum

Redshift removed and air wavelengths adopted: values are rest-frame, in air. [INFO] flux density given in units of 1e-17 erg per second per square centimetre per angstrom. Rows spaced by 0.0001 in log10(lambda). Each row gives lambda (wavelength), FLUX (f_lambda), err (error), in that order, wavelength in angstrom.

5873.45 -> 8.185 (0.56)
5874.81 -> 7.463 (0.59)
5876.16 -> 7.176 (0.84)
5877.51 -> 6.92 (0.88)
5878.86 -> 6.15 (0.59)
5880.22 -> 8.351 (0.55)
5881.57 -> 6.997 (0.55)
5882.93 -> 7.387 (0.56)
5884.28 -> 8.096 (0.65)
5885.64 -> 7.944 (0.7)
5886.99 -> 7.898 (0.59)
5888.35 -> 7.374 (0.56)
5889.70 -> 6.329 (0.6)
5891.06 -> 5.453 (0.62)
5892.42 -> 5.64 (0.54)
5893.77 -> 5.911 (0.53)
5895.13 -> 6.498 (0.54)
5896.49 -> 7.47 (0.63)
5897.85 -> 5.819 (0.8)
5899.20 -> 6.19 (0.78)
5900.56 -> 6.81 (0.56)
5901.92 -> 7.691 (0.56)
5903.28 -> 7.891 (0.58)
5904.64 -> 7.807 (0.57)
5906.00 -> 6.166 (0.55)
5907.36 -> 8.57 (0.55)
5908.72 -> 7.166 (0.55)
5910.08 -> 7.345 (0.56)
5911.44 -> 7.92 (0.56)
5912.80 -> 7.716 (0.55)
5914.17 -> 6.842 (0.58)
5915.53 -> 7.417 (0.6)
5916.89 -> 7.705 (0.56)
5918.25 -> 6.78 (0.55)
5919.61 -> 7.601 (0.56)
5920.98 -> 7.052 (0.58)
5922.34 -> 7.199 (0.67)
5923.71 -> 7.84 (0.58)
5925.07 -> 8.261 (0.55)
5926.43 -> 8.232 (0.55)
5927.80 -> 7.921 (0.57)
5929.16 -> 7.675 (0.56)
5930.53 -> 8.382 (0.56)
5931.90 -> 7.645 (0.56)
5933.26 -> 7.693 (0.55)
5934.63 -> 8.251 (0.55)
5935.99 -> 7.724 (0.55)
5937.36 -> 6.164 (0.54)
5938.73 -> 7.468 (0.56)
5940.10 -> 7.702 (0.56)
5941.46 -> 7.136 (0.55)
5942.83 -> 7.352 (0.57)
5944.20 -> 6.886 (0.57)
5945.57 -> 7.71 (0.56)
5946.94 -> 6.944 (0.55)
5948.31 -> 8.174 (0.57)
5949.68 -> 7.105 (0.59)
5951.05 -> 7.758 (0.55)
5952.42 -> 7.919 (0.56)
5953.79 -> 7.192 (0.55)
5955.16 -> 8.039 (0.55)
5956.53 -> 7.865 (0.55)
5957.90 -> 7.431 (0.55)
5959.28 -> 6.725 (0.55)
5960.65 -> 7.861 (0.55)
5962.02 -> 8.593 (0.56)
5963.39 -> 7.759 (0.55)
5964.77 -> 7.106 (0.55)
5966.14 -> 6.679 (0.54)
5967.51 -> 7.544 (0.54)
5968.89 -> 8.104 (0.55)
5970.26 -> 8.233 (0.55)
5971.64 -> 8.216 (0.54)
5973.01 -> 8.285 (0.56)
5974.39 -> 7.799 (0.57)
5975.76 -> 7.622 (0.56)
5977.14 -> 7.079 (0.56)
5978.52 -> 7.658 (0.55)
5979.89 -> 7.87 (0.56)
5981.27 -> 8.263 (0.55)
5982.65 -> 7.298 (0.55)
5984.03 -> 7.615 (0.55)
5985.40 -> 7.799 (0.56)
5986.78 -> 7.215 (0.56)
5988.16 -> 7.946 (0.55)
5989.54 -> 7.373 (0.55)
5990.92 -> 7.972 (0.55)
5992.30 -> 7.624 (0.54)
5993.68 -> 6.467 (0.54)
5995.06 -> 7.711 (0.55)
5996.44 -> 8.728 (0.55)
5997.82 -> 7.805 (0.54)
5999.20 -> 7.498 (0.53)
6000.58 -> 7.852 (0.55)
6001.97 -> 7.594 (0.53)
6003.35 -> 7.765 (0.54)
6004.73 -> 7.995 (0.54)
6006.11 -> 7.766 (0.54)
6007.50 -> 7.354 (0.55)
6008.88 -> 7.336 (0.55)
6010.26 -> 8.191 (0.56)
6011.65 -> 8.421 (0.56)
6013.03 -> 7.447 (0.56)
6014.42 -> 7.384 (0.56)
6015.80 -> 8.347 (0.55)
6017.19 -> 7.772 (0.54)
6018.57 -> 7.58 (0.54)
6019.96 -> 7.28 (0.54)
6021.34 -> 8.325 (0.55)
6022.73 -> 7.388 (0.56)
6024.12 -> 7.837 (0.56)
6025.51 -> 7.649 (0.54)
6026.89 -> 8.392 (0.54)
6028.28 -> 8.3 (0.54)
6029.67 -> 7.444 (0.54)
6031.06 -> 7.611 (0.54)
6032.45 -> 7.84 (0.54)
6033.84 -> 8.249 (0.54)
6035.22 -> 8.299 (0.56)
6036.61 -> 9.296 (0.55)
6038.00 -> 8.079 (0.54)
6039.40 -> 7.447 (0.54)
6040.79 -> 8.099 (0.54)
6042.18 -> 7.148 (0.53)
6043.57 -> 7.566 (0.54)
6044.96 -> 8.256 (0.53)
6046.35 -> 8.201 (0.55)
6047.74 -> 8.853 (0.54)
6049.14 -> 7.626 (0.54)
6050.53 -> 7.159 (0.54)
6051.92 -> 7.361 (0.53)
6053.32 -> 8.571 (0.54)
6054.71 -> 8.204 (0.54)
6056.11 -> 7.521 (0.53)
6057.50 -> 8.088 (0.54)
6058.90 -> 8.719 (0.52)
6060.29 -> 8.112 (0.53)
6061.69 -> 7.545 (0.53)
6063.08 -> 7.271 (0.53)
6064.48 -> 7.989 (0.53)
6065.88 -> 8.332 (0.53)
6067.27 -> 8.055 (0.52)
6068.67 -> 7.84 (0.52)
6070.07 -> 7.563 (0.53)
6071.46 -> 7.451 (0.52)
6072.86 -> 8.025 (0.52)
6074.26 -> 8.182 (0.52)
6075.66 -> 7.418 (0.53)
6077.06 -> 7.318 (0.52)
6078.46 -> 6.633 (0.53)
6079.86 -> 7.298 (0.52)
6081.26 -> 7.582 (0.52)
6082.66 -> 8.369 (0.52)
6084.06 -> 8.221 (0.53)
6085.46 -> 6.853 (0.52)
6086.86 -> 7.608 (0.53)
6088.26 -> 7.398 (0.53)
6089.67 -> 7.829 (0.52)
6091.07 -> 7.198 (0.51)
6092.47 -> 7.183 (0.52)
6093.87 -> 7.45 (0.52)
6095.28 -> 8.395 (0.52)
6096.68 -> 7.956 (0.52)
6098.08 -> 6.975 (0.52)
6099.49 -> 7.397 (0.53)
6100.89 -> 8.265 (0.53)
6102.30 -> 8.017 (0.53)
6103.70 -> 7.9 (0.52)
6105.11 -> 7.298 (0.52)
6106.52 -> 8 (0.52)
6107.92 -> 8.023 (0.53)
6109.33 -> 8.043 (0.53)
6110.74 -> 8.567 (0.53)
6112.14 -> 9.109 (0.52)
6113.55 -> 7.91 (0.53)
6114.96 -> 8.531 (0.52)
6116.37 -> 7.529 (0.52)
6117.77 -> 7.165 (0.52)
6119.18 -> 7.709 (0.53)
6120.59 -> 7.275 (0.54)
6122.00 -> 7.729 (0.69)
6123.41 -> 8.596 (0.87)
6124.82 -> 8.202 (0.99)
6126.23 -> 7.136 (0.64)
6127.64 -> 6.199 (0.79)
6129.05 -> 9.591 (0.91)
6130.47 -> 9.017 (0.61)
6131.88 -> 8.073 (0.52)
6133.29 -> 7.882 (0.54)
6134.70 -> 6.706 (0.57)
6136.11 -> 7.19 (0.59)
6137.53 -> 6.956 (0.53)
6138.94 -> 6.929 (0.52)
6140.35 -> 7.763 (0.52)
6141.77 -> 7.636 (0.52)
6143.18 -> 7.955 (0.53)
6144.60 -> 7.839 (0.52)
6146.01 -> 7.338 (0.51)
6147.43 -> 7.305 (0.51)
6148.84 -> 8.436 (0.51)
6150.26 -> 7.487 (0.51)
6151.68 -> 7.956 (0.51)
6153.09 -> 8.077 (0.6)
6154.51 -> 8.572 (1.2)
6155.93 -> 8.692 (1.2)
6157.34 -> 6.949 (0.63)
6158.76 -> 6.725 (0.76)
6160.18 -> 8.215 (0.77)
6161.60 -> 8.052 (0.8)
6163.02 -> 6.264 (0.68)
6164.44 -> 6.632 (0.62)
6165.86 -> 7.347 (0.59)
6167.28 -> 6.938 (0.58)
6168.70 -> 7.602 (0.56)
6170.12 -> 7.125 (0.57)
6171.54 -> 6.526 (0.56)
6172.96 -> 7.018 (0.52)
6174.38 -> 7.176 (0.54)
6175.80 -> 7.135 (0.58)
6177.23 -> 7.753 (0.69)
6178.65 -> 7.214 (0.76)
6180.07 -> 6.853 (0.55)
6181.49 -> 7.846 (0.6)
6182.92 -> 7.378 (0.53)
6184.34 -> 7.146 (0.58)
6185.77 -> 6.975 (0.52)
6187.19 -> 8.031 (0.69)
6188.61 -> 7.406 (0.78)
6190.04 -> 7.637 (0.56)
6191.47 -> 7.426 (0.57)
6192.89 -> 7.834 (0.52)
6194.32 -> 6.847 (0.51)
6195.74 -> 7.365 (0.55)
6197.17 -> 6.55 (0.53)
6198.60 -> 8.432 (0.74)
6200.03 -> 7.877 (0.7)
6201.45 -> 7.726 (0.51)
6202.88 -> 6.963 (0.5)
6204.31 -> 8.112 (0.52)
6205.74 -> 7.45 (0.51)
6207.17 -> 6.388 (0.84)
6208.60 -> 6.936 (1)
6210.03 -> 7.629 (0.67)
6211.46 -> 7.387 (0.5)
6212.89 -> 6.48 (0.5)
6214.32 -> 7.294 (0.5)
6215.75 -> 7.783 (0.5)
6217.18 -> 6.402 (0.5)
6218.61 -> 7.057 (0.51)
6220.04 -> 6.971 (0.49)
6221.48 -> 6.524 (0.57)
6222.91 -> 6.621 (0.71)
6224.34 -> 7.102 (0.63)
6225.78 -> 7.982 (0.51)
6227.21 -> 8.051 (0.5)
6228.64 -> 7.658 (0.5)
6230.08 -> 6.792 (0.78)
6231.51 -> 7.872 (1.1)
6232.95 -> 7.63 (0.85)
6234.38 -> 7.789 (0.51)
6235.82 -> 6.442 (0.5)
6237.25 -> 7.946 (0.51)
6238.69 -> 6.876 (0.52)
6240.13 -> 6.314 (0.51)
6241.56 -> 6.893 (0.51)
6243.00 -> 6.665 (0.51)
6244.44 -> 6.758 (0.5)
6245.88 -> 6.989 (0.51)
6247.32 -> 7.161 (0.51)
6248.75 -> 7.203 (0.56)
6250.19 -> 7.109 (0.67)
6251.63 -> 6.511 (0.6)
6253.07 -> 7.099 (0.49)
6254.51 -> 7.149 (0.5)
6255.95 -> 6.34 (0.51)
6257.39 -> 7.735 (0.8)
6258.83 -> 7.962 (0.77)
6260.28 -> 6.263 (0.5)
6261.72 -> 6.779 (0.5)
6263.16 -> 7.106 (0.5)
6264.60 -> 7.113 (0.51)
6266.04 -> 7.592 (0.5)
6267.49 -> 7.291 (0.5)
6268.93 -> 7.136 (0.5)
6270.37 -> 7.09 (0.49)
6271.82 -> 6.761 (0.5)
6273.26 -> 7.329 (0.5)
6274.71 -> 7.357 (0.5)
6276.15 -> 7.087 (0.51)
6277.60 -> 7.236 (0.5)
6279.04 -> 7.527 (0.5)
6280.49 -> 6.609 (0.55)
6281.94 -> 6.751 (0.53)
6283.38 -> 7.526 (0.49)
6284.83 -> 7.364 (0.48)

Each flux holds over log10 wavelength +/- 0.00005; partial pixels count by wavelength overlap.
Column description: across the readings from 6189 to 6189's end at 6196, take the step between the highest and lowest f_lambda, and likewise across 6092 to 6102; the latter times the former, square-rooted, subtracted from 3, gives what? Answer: 1.82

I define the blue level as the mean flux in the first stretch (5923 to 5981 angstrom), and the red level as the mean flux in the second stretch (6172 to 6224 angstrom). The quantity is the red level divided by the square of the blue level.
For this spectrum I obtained 0.124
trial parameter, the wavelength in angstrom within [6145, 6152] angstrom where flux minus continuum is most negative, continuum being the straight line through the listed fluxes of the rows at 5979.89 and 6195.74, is 6147.43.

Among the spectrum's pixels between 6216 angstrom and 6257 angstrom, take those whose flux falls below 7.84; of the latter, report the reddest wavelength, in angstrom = 6255.95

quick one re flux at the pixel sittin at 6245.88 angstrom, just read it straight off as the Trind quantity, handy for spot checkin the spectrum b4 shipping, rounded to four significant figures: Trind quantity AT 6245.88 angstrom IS 6.989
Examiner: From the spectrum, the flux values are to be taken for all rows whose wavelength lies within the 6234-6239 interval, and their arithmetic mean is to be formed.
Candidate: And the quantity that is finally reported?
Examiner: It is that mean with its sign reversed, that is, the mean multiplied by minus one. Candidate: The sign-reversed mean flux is -7.26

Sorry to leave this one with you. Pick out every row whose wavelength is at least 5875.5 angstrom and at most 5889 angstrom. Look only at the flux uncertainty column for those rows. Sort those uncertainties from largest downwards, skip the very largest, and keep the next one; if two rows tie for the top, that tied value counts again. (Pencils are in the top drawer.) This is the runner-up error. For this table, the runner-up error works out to 0.84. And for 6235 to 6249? 0.52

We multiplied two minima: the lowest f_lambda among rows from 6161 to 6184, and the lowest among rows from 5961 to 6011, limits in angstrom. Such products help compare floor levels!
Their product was 41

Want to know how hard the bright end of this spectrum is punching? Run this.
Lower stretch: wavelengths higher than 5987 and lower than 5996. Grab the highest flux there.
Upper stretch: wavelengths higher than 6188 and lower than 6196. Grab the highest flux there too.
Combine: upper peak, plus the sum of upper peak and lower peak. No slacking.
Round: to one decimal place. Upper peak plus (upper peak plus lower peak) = 23.6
